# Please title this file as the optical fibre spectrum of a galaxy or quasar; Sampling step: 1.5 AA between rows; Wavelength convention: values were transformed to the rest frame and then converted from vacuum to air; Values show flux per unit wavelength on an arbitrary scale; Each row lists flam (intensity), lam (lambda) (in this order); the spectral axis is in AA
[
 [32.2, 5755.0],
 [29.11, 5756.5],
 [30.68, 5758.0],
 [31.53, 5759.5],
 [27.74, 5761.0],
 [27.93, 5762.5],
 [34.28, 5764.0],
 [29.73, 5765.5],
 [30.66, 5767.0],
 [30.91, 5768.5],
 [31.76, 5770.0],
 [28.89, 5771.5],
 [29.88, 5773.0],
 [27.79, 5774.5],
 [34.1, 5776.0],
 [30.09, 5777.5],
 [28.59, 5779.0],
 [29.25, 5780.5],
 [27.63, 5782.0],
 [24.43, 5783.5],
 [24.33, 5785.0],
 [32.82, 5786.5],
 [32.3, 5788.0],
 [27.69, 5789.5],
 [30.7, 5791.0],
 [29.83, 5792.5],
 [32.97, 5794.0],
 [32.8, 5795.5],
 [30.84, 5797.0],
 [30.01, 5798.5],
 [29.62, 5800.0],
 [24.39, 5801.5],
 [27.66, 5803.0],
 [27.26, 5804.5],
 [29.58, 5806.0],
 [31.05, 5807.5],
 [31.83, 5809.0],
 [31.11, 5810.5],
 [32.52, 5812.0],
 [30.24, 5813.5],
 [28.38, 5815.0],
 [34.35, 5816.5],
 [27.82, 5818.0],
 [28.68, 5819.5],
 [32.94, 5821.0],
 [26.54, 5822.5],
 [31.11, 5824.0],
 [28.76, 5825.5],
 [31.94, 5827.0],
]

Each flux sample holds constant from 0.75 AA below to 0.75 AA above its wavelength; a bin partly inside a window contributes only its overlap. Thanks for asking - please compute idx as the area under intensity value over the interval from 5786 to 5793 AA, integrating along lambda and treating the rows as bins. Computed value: 214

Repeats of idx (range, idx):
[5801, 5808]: 196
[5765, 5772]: 213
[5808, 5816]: 247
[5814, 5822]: 242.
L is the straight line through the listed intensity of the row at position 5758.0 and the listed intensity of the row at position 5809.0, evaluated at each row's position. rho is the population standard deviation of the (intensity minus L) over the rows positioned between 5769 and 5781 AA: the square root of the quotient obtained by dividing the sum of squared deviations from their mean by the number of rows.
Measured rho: 1.9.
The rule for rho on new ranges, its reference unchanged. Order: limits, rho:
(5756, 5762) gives 1.5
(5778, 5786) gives 2.1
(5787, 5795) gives 1.9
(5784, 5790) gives 3.5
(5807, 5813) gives 0.6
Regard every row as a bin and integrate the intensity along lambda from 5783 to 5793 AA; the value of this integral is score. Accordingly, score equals 290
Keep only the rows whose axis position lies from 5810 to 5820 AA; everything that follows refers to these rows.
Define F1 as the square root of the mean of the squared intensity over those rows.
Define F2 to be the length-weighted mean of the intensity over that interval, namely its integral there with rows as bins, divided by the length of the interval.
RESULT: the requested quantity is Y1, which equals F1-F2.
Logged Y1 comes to 0.05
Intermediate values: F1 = 30.5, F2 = 30.5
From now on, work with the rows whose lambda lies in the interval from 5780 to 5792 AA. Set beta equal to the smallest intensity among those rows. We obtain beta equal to 24.33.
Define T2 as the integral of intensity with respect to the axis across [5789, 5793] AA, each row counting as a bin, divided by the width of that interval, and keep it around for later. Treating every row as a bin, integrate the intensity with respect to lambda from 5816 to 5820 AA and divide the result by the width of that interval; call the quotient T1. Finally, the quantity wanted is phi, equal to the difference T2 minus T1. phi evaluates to -0.6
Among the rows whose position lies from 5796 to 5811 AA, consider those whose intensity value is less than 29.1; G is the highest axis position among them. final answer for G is 5804.5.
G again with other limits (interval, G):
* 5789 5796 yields 5789.5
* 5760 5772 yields 5771.5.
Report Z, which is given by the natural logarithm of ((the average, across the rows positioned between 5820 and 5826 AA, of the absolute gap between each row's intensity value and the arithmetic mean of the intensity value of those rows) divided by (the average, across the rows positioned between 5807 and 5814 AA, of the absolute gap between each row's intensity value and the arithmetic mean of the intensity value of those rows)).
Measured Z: 1.2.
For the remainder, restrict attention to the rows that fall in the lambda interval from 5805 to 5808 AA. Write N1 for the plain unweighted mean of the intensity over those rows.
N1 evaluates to 30.3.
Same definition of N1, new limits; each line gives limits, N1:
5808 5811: 31.5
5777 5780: 29.3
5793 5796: 32.9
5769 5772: 30.3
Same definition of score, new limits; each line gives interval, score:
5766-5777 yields 336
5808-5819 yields 339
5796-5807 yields 315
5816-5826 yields 300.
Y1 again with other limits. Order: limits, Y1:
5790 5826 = 0.09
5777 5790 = 0.15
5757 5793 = 0.11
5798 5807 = 0.04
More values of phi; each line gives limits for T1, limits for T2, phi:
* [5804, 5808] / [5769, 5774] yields 0.8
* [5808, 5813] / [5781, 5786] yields -5.7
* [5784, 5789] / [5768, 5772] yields 1.2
